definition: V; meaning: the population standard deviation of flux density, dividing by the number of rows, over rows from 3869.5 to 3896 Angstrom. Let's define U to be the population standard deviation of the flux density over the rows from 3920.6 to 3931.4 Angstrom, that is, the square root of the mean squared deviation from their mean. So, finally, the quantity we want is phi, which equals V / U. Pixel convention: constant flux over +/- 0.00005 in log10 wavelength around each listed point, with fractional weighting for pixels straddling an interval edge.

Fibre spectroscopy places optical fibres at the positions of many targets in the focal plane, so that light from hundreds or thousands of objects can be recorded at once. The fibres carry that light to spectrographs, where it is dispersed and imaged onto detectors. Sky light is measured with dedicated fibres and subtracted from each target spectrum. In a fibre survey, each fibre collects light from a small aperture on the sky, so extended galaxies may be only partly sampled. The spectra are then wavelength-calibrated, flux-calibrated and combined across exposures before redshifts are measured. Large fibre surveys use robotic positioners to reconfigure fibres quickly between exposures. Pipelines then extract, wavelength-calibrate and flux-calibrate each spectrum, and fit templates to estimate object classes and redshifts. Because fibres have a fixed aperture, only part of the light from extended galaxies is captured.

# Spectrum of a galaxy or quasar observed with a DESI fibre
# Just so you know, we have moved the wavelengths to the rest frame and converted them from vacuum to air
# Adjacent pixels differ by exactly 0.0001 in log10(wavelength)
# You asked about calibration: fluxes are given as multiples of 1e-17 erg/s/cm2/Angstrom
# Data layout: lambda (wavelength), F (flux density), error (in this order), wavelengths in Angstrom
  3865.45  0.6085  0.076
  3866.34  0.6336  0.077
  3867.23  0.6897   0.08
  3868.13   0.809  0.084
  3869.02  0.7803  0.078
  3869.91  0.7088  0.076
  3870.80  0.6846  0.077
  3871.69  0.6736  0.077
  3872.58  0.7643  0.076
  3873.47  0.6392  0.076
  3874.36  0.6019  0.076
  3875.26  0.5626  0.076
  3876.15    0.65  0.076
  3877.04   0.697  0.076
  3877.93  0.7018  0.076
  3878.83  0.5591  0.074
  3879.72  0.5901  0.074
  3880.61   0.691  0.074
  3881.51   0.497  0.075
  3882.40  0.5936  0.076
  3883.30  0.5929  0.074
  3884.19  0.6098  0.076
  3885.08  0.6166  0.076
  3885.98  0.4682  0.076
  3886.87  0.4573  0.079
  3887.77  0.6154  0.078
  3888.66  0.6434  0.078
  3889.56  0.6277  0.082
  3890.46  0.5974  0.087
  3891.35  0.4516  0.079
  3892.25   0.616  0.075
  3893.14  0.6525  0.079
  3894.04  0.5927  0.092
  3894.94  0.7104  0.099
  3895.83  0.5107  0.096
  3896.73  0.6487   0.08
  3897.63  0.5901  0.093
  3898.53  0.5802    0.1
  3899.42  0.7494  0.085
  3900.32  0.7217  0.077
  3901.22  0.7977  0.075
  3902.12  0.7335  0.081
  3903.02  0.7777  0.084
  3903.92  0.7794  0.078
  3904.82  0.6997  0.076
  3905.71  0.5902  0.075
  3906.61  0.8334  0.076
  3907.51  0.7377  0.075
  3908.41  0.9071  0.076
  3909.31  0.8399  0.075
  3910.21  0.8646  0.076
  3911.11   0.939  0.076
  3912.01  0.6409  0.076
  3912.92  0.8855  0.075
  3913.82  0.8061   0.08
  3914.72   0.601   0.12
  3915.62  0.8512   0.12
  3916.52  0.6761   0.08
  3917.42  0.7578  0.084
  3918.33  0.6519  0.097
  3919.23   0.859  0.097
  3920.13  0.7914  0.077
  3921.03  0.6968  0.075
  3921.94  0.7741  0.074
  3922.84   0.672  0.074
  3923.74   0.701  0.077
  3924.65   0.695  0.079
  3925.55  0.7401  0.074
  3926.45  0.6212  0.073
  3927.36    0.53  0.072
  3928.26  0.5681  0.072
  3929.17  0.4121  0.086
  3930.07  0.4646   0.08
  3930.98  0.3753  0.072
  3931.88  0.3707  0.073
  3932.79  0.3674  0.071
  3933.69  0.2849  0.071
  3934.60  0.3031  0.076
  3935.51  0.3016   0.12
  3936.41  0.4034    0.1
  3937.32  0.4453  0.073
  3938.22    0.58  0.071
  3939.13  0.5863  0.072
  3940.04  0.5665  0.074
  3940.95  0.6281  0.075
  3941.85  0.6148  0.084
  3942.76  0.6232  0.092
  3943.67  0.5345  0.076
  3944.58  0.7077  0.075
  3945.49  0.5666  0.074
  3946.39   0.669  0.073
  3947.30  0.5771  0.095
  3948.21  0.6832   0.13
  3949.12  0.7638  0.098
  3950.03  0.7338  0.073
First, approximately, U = 0.13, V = 0.077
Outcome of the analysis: 0.6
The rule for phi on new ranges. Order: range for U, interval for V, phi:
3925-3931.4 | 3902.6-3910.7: 0.8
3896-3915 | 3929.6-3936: 0.5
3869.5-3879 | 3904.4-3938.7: 3.1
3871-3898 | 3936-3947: 1.1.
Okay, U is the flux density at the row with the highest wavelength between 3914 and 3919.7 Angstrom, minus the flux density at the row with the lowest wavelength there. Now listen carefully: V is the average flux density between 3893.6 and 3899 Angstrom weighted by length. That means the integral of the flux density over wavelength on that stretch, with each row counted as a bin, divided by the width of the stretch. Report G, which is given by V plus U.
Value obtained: 0.9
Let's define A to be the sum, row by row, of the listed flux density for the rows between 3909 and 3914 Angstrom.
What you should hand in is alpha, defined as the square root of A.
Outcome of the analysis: 2.23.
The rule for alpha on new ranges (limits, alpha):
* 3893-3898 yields 1.92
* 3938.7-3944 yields 1.89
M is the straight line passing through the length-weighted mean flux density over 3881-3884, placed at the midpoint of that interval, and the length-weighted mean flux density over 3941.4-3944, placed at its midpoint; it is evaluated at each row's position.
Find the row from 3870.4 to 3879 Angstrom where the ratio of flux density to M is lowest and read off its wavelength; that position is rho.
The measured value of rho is 3878.83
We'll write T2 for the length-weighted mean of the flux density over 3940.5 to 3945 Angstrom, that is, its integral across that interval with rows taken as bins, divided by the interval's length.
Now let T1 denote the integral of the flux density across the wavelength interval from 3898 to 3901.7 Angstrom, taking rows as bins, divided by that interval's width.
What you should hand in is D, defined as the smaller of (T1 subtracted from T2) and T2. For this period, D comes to -0.09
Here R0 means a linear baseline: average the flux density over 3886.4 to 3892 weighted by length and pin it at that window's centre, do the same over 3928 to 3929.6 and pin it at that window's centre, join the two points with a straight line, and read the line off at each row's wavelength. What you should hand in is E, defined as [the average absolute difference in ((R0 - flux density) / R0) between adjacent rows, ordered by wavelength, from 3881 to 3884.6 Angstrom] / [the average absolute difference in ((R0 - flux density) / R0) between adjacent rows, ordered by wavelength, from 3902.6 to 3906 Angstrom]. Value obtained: 0.6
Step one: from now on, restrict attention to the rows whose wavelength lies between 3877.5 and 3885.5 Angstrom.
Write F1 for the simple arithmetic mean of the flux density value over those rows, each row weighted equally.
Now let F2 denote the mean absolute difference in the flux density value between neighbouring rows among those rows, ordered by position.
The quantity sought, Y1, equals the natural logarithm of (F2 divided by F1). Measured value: -2.11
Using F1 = 0.606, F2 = 0.074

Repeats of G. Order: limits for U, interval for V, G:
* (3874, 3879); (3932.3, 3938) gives 0.3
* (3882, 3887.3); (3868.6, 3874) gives 0.6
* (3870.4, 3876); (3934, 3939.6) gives 0.3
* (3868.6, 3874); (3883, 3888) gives 0.4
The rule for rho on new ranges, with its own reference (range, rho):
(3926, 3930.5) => 3929.17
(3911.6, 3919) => 3914.72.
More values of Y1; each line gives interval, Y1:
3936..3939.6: -2.11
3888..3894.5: -2.07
